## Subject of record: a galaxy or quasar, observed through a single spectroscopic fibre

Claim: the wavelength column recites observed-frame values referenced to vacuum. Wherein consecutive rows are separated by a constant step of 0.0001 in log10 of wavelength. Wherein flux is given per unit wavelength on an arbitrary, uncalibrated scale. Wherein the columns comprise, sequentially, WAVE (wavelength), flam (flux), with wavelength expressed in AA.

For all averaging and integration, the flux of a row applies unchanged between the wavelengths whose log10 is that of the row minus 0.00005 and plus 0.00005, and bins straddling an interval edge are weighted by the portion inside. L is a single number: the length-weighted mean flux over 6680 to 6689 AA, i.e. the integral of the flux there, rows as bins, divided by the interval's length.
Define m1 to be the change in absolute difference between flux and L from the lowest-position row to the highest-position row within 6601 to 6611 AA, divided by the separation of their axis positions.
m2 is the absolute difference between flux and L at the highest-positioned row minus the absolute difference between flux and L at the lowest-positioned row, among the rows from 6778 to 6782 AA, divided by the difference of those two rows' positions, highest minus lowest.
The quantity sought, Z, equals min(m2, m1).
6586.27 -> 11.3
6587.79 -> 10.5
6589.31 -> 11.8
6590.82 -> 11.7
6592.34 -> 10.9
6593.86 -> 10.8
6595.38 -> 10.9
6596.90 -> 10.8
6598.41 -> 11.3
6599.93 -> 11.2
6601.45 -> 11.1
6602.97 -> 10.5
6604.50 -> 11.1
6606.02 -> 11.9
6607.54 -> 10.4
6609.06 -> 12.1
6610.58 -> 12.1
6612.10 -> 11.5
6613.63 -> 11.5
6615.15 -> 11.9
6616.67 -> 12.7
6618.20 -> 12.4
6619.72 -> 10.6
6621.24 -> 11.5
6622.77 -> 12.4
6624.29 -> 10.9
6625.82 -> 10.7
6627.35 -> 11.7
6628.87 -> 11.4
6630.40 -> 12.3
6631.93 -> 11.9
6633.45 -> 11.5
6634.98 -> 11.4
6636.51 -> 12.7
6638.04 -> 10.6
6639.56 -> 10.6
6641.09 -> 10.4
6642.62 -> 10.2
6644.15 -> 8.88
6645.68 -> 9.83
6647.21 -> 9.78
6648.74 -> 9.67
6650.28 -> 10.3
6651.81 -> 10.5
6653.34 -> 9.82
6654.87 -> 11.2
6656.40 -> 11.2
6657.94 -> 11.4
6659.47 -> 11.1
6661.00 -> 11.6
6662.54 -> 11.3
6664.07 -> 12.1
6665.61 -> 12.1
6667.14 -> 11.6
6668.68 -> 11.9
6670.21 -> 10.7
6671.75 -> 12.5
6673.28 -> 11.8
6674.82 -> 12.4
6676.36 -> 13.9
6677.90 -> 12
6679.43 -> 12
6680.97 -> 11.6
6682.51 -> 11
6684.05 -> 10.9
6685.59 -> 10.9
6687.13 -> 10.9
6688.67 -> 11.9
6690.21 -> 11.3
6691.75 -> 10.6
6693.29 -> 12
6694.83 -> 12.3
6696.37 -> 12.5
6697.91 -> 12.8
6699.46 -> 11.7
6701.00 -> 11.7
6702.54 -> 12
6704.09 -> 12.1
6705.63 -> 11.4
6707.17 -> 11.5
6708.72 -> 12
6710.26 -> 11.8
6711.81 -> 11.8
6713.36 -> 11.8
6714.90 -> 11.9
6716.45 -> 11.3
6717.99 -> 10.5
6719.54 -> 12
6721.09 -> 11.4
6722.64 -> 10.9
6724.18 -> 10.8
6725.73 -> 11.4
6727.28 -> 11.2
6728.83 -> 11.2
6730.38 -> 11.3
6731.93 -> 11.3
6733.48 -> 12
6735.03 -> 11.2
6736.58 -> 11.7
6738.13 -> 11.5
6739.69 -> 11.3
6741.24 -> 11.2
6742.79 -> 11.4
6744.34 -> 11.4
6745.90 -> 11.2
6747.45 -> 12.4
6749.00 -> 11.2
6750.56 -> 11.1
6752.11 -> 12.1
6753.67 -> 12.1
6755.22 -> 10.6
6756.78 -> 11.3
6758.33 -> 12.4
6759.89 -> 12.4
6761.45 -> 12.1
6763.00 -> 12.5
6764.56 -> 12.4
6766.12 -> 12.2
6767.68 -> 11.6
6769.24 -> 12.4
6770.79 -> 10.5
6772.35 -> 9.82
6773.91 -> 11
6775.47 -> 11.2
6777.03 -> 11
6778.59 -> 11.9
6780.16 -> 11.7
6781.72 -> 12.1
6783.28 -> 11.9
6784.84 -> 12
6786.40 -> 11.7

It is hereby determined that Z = 0.06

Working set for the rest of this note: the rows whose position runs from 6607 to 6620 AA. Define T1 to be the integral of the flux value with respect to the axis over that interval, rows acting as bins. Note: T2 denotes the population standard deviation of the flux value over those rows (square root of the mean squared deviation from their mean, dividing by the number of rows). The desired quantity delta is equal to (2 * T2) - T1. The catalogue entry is -151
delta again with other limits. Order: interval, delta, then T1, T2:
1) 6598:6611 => -145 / 147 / 0.59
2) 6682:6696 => -158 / 159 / 0.57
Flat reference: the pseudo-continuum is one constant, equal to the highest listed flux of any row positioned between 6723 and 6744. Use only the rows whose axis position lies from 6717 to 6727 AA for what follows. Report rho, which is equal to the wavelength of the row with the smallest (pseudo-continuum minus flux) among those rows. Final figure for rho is 6719.54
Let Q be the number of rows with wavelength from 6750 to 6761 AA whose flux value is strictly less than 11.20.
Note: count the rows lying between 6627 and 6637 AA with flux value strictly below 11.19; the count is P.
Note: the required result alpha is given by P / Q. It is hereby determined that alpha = 0.0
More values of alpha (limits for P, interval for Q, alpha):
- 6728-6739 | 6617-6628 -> 0.0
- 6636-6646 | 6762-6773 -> 3.0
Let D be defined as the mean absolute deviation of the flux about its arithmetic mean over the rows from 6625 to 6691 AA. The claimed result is 0.73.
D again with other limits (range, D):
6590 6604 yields 0.27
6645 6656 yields 0.44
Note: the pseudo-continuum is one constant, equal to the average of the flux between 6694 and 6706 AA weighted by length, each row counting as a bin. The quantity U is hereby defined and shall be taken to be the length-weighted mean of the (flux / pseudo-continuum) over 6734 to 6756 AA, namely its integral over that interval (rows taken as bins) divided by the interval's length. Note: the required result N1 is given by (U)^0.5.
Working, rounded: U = 0.949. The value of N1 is 0.974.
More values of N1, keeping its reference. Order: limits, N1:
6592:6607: 0.956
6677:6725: 0.980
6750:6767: 0.994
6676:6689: 0.980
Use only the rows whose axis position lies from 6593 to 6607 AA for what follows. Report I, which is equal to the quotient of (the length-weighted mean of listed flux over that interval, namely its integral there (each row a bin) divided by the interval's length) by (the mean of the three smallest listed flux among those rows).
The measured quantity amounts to 1.03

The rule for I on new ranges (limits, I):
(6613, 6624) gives 1.06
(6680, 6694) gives 1.04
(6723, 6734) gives 1.02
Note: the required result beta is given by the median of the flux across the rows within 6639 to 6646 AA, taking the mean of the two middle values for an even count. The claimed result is 10.2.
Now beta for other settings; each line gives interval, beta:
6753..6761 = 12.1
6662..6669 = 11.9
